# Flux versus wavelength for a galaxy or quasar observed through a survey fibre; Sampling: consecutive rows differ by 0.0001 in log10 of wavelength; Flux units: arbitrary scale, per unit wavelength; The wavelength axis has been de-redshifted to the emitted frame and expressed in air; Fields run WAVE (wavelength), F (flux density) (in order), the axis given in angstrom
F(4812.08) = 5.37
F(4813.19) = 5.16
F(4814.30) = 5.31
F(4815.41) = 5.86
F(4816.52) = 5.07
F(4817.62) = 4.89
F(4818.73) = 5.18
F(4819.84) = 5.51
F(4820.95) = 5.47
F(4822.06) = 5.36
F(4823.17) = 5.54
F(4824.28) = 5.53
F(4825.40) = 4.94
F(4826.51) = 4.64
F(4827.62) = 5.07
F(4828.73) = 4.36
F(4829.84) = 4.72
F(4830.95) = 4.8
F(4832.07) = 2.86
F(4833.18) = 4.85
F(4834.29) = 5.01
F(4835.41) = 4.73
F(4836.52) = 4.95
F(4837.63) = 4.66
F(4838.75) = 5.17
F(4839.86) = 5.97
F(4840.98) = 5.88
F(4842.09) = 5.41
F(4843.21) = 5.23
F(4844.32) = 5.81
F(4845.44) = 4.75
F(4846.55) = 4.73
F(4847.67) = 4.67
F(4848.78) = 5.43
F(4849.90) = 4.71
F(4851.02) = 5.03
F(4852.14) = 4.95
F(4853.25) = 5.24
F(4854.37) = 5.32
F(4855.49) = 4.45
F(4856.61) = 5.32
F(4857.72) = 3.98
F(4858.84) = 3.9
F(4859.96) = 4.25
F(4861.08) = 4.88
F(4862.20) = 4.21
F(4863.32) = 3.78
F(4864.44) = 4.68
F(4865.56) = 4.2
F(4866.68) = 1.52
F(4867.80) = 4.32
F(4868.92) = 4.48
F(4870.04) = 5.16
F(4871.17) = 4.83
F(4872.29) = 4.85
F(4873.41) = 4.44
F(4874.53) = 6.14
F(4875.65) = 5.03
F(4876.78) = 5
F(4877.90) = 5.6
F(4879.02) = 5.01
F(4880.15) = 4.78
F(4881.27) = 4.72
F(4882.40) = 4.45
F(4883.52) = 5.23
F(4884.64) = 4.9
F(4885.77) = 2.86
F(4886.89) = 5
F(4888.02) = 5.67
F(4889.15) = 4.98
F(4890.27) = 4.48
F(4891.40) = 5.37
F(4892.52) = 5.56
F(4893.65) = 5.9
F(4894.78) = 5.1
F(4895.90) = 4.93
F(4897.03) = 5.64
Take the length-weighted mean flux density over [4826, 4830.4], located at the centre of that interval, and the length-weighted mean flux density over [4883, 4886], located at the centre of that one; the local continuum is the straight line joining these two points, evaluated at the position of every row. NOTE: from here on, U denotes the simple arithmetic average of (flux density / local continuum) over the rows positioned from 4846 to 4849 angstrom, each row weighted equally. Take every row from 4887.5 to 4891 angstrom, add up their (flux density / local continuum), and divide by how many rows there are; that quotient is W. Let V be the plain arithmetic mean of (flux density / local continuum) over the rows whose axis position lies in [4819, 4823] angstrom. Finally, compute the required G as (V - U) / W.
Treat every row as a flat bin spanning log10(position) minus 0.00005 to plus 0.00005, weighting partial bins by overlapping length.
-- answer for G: 0.07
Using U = 1.07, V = 1.150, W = 1.13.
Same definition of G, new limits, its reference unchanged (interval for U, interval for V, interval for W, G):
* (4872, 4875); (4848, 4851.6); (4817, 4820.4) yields -0.04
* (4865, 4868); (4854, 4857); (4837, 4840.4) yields 0.32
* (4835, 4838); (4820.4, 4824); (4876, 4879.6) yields 0.11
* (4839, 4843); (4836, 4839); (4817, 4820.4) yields -0.16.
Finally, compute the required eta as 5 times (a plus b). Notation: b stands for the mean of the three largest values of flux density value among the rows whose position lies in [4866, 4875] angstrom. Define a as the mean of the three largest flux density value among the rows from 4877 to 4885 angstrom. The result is 53.3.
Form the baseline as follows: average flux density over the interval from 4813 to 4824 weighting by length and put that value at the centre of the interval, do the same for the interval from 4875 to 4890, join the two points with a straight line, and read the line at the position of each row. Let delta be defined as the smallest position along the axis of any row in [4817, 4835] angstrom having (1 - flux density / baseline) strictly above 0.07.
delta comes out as 4817.62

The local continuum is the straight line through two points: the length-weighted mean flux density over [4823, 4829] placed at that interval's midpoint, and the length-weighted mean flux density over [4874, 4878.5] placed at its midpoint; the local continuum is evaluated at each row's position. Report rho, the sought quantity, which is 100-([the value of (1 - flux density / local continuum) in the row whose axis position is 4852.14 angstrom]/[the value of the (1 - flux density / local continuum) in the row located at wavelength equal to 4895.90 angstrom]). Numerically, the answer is 100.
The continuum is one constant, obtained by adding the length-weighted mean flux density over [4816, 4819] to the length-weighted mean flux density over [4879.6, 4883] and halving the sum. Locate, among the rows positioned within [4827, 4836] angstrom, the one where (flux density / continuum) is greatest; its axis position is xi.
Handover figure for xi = 4827.62 angstrom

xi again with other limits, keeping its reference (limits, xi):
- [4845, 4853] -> 4848.78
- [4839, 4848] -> 4839.86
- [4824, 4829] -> 4824.28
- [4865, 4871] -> 4870.04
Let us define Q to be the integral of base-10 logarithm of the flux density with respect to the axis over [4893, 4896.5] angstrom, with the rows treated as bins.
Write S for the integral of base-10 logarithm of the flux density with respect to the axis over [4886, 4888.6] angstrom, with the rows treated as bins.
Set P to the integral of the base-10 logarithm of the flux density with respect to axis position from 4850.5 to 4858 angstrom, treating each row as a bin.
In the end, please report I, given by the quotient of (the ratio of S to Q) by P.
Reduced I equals 0.14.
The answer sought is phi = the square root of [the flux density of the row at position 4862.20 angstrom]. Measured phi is 2.05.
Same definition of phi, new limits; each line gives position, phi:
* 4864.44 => 2.16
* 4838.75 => 2.27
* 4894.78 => 2.26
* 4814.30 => 2.30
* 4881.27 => 2.17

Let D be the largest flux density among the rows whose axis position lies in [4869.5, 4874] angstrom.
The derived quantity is 5.16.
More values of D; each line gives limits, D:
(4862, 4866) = 4.68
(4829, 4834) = 4.85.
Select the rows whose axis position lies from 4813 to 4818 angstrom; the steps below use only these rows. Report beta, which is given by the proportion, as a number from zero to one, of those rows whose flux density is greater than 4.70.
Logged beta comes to 1.00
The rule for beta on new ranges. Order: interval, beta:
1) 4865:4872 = 0.33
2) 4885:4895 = 0.78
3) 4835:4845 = 0.89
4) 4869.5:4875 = 0.80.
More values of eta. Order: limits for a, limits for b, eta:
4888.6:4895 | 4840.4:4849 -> 56.6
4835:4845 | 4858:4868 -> 52.6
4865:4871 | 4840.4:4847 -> 51.8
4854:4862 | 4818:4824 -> 53.4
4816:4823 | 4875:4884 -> 53.7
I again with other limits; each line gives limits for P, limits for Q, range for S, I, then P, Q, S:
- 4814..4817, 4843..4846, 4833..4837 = 0.58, 2.2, 2.16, 2.8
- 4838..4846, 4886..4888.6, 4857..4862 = 0.30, 5.9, 1.80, 3.2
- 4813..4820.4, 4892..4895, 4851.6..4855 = 0.20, 5.4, 2.23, 2.4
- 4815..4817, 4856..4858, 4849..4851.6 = 0.91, 1.5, 1.35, 1.8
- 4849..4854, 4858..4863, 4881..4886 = 0.29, 3.5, 3.14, 3.2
